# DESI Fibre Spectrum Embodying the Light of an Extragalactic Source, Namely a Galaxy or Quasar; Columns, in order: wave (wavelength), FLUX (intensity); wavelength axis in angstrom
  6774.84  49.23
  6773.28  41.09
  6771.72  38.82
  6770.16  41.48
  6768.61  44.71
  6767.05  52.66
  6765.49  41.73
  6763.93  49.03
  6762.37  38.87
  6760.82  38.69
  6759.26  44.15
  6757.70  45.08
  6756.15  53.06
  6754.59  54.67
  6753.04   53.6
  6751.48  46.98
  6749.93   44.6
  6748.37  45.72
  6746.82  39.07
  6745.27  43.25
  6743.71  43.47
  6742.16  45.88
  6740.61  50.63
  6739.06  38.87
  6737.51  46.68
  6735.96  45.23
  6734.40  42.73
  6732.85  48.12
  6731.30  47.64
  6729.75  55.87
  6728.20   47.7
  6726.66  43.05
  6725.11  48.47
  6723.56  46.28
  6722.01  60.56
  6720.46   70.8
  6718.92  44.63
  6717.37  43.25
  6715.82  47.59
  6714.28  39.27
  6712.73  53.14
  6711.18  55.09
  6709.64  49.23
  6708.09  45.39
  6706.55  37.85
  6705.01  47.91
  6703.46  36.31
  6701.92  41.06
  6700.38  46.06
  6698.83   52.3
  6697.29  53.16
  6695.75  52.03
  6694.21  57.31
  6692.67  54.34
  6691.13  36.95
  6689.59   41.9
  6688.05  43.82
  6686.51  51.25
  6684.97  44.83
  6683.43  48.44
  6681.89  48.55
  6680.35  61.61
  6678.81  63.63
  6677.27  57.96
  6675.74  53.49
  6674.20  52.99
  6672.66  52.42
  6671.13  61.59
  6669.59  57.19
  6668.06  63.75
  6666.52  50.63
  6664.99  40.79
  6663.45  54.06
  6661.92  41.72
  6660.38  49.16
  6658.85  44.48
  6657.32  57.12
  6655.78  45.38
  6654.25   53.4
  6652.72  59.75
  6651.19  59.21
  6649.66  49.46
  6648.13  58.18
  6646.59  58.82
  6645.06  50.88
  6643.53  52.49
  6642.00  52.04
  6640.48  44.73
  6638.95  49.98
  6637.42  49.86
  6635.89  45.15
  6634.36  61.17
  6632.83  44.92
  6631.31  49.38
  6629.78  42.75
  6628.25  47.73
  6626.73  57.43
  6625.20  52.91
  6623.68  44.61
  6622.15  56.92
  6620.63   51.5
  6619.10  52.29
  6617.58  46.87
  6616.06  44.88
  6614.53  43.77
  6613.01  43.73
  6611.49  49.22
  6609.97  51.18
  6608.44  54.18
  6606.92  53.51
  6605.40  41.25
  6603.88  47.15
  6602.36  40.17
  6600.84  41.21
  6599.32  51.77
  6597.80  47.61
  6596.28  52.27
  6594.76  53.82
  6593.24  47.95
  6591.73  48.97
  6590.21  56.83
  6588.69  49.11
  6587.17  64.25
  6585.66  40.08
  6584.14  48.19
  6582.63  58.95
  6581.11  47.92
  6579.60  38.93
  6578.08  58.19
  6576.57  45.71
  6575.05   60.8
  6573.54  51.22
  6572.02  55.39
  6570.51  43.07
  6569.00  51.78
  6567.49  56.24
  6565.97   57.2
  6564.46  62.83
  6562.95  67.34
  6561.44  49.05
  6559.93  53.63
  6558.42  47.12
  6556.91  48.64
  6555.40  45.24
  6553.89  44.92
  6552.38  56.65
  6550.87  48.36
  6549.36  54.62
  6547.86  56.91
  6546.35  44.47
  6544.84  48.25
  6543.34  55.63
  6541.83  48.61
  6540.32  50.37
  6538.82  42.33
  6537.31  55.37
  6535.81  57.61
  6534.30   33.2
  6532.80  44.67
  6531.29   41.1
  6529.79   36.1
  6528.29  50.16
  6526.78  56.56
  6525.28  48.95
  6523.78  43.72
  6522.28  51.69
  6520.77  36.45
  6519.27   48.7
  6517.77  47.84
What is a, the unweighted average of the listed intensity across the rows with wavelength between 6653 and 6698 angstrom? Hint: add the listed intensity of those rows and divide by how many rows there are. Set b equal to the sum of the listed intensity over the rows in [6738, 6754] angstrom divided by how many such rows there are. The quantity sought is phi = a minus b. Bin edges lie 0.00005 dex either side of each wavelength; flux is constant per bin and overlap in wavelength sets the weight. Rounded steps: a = 51.5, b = 45.2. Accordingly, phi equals 6.3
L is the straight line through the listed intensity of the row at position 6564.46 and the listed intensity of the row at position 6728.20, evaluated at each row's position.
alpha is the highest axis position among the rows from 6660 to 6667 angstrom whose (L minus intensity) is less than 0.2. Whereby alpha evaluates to 6663.45 angstrom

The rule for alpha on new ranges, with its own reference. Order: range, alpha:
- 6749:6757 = 6756.15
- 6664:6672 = 6671.13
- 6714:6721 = 6720.46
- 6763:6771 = 6768.61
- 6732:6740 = 6737.51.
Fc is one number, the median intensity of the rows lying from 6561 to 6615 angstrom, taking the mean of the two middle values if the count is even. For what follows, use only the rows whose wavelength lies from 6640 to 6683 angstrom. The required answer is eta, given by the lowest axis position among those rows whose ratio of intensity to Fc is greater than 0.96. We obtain 6642.00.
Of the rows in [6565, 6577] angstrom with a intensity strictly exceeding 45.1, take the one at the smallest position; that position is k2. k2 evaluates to 6565.97 angstrom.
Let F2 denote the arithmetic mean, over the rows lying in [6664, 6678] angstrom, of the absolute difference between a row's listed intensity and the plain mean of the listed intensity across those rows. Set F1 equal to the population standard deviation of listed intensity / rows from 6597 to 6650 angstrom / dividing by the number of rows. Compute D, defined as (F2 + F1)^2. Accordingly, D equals 104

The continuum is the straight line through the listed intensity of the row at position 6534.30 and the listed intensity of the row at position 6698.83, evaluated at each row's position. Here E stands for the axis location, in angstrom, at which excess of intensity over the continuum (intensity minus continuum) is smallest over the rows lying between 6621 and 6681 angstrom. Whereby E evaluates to 6664.99 angstrom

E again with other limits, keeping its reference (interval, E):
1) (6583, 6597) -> 6585.66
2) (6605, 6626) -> 6605.40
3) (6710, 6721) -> 6714.28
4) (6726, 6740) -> 6739.06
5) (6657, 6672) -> 6664.99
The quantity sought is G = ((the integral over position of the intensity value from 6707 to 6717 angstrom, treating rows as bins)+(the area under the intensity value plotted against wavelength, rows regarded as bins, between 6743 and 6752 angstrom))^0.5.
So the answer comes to 29.5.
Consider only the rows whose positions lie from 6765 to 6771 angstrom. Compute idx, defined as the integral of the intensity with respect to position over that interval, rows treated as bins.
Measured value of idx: 272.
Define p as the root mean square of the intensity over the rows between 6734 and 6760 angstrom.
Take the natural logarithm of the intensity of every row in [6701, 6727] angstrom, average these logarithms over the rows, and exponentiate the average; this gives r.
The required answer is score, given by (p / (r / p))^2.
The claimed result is 2085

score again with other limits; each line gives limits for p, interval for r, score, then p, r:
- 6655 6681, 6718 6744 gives 3638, 53.9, 48.1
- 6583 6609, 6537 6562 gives 2461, 49.7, 49.8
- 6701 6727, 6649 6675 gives 2016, 48.4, 52.1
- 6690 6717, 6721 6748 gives 2429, 47.8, 46.4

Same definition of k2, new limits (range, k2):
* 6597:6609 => 6597.80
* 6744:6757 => 6748.37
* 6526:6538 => 6526.78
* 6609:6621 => 6609.97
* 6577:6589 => 6578.08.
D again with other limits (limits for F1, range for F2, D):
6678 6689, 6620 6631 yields 144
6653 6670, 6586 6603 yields 140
